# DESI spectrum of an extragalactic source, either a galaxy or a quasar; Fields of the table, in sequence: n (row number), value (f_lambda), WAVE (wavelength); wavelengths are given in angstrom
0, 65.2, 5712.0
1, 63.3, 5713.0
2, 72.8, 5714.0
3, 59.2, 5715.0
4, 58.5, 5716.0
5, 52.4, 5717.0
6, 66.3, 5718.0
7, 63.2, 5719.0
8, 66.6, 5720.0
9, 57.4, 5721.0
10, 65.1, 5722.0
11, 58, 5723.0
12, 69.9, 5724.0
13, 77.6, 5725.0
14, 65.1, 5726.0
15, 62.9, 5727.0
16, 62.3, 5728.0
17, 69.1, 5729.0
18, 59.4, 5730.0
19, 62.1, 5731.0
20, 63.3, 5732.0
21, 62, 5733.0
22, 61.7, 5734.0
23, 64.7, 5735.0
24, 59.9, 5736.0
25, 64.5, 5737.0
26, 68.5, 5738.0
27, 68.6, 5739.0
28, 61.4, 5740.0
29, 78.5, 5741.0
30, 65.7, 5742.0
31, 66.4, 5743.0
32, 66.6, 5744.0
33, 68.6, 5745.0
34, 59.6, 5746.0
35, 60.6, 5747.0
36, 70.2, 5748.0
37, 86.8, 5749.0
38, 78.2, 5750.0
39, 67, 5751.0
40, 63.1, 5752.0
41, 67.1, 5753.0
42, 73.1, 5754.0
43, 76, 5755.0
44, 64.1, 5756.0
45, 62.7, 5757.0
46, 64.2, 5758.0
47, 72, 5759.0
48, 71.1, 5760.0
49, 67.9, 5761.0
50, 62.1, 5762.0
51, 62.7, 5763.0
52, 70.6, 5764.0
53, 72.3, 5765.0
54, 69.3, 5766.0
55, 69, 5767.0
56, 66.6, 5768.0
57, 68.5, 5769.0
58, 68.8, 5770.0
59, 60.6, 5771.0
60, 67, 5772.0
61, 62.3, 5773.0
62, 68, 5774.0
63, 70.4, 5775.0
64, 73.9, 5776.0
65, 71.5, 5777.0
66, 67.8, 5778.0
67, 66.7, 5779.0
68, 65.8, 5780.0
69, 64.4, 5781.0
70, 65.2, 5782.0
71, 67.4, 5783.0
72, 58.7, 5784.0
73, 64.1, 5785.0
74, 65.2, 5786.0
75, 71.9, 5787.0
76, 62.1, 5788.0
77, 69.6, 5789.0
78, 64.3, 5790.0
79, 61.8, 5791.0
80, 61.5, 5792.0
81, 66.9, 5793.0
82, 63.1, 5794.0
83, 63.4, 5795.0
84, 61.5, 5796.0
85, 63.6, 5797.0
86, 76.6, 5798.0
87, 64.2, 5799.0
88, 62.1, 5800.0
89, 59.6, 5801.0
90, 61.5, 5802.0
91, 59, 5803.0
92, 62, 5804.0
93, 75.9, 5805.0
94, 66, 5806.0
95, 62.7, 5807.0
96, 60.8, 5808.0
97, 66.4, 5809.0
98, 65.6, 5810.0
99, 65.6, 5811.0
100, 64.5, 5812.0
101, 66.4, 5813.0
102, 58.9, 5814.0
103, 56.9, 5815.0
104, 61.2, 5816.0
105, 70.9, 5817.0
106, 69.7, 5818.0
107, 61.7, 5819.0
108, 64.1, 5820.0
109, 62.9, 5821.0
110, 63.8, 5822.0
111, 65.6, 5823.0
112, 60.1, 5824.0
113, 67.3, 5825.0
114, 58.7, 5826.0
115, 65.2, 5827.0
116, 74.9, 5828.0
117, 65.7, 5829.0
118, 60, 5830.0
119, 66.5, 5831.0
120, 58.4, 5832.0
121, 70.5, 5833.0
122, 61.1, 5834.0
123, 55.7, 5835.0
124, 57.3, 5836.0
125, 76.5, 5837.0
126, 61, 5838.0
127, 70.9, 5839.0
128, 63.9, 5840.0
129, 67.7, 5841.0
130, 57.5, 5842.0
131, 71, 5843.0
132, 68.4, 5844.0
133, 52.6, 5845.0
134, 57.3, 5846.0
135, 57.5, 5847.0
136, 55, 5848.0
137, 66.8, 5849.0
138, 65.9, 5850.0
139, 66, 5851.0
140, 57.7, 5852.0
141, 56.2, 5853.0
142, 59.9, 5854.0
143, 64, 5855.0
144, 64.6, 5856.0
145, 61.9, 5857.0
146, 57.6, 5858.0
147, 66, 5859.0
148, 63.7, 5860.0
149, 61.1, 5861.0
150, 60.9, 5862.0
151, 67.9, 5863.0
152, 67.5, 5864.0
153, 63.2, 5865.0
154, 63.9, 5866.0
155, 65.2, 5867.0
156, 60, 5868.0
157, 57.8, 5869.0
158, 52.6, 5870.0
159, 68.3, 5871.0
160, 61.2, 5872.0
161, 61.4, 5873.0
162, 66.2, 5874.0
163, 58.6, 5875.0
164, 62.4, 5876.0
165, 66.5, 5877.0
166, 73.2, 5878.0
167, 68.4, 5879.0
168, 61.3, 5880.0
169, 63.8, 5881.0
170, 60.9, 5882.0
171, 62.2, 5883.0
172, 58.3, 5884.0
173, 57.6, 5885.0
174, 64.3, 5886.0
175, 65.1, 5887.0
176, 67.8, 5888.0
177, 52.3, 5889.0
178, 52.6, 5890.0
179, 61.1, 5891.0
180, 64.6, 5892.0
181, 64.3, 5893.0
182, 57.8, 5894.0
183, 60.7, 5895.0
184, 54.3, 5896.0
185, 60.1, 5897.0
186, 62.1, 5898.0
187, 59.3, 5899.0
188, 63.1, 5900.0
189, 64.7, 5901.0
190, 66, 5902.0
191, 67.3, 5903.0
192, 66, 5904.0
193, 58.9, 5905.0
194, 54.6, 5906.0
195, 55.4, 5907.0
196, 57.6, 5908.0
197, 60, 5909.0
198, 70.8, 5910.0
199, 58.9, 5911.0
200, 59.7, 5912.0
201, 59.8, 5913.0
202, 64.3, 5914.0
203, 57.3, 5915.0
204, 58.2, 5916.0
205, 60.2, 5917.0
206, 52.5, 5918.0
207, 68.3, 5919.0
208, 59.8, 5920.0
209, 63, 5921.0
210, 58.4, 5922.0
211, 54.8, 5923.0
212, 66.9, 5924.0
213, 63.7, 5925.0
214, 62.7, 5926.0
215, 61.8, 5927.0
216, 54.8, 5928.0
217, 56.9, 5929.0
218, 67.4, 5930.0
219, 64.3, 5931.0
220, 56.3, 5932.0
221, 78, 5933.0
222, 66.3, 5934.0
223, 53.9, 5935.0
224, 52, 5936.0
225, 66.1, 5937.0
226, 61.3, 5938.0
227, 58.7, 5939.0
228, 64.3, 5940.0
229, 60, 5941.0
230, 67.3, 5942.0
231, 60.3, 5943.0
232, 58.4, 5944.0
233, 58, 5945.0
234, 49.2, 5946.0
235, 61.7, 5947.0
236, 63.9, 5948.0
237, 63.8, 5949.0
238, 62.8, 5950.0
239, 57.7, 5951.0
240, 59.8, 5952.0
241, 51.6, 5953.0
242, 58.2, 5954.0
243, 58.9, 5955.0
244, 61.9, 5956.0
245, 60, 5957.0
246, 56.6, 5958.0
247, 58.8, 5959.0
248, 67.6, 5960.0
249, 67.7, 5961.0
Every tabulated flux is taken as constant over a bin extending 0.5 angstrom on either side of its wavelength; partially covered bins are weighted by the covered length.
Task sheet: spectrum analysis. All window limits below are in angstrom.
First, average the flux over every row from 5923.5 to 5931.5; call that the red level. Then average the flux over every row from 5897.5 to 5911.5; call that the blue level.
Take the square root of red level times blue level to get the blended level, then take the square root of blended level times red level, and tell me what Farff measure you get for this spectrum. 62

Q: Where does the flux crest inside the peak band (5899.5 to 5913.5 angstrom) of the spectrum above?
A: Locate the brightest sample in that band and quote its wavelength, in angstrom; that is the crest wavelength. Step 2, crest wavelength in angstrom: 5910.0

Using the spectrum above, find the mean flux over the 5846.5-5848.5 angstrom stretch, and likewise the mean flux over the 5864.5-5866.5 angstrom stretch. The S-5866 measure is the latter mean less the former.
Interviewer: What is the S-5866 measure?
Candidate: 7.3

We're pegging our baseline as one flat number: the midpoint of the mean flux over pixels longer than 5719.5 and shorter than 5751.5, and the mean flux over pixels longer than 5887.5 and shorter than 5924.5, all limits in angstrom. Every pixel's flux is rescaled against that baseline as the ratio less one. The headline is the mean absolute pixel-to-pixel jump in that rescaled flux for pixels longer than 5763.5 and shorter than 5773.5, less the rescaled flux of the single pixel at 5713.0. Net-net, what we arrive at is 0.052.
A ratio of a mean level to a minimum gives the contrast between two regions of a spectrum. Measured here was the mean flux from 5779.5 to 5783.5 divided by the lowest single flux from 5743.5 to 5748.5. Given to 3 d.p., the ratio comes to 1.102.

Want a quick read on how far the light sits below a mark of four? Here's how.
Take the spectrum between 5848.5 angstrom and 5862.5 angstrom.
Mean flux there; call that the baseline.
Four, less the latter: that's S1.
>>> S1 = -58.3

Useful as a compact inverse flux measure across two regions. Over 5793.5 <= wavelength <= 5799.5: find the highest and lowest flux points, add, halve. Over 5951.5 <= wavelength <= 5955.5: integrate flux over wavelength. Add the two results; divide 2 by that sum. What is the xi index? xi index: 0.0067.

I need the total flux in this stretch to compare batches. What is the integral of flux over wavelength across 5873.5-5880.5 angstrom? 457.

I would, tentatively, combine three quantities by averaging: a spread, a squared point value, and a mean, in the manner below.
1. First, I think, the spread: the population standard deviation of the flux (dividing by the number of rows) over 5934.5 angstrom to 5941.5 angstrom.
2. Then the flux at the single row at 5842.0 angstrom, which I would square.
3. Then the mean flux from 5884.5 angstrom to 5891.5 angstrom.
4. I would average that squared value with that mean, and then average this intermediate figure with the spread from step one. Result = 844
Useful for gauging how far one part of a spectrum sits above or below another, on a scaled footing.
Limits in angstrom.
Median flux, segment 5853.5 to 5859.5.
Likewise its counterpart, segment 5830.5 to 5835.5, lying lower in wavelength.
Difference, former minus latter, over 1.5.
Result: 1.2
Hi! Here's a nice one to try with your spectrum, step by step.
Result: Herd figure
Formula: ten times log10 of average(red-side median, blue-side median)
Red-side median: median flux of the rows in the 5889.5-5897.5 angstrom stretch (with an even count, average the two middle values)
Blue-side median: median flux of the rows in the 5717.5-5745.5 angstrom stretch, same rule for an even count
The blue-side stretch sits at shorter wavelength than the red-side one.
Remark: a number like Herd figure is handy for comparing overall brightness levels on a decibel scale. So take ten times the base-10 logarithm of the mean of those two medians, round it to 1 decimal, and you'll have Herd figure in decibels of 18.0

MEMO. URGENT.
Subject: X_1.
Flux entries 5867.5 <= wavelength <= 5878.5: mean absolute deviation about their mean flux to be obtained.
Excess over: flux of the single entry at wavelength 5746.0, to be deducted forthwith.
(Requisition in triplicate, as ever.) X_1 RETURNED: -55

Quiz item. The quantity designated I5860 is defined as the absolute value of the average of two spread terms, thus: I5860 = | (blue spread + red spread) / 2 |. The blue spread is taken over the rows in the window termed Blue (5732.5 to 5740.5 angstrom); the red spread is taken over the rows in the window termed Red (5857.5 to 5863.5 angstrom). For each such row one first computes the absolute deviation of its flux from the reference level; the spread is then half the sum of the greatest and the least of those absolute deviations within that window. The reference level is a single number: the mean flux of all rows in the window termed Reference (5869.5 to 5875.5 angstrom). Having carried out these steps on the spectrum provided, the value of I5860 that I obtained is 3.5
